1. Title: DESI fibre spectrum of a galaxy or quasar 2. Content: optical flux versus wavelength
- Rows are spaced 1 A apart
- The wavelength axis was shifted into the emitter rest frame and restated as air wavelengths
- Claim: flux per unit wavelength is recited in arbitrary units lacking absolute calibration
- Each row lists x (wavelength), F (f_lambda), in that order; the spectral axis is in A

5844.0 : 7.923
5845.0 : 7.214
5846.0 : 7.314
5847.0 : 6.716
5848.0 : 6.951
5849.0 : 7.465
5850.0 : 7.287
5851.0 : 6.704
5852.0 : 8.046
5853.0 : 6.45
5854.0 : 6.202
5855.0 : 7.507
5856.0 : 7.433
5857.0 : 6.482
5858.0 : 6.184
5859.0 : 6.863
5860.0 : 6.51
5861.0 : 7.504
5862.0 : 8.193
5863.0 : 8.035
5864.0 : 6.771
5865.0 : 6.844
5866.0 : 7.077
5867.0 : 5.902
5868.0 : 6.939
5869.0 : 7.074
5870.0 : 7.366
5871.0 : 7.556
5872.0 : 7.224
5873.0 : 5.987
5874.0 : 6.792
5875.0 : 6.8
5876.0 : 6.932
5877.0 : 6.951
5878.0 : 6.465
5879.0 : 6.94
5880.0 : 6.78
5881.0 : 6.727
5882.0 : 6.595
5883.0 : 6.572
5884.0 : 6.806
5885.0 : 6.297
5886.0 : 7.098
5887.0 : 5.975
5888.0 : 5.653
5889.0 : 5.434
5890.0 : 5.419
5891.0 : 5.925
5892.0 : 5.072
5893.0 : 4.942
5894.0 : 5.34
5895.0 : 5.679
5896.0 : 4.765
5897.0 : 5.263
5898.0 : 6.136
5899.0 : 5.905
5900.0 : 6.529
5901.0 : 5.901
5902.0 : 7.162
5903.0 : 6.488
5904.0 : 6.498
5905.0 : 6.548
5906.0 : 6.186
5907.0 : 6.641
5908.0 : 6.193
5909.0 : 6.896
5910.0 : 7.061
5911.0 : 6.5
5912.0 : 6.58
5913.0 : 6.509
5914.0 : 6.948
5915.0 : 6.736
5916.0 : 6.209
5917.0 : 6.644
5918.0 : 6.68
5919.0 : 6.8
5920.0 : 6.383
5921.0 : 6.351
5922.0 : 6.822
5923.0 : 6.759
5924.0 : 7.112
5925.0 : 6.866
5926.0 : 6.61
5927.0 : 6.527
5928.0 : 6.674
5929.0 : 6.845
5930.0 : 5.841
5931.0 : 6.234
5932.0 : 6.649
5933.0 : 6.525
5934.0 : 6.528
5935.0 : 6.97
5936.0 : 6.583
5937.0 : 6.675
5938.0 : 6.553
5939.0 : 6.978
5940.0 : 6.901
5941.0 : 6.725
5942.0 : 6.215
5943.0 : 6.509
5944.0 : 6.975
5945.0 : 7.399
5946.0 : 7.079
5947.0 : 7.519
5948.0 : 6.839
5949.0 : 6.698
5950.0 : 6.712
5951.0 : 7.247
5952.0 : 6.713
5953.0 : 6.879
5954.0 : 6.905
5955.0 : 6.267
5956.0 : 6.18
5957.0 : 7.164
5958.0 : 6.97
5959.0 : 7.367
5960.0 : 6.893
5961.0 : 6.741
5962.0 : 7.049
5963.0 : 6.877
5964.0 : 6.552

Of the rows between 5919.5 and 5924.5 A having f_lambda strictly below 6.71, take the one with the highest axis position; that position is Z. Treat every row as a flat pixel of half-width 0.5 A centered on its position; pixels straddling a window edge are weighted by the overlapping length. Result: 5921.0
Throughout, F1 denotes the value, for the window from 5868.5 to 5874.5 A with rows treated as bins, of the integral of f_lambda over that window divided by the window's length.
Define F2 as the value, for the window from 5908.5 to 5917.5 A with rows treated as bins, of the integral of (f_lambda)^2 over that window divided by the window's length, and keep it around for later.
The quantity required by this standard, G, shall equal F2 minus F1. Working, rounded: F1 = 7.0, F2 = 44.6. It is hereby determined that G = 37.6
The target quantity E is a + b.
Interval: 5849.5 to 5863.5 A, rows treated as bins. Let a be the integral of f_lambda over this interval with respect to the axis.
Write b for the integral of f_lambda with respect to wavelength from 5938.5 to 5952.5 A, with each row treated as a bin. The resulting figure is 196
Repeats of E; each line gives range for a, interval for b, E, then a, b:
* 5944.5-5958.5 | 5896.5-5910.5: 186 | 96.6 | 89.4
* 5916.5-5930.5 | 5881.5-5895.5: 176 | 92.9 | 82.8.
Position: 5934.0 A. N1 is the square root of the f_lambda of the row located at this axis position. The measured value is 2.55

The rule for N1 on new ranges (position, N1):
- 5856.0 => 2.73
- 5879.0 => 2.63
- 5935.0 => 2.64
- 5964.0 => 2.56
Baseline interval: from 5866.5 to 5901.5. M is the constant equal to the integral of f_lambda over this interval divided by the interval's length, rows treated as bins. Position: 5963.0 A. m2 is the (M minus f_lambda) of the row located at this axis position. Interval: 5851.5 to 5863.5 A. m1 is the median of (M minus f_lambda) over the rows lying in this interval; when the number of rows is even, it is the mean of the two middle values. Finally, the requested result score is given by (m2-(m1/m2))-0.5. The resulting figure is -2.6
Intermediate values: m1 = -0.87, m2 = -0.60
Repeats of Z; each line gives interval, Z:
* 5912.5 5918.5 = 5918.0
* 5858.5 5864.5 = 5860.0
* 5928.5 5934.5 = 5934.0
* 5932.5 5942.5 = 5942.0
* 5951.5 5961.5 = 5956.0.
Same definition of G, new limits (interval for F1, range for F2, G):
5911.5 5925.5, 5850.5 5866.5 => 43.4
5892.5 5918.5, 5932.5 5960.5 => 40.4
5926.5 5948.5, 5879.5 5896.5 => 29.1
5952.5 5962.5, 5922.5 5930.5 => 37.6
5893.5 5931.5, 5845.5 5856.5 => 44.2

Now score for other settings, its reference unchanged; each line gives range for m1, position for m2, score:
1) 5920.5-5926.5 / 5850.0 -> -2.0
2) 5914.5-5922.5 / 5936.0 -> -2.1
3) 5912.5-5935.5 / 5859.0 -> -1.7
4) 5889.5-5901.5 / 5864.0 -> 0.5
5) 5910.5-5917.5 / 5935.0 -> -1.6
